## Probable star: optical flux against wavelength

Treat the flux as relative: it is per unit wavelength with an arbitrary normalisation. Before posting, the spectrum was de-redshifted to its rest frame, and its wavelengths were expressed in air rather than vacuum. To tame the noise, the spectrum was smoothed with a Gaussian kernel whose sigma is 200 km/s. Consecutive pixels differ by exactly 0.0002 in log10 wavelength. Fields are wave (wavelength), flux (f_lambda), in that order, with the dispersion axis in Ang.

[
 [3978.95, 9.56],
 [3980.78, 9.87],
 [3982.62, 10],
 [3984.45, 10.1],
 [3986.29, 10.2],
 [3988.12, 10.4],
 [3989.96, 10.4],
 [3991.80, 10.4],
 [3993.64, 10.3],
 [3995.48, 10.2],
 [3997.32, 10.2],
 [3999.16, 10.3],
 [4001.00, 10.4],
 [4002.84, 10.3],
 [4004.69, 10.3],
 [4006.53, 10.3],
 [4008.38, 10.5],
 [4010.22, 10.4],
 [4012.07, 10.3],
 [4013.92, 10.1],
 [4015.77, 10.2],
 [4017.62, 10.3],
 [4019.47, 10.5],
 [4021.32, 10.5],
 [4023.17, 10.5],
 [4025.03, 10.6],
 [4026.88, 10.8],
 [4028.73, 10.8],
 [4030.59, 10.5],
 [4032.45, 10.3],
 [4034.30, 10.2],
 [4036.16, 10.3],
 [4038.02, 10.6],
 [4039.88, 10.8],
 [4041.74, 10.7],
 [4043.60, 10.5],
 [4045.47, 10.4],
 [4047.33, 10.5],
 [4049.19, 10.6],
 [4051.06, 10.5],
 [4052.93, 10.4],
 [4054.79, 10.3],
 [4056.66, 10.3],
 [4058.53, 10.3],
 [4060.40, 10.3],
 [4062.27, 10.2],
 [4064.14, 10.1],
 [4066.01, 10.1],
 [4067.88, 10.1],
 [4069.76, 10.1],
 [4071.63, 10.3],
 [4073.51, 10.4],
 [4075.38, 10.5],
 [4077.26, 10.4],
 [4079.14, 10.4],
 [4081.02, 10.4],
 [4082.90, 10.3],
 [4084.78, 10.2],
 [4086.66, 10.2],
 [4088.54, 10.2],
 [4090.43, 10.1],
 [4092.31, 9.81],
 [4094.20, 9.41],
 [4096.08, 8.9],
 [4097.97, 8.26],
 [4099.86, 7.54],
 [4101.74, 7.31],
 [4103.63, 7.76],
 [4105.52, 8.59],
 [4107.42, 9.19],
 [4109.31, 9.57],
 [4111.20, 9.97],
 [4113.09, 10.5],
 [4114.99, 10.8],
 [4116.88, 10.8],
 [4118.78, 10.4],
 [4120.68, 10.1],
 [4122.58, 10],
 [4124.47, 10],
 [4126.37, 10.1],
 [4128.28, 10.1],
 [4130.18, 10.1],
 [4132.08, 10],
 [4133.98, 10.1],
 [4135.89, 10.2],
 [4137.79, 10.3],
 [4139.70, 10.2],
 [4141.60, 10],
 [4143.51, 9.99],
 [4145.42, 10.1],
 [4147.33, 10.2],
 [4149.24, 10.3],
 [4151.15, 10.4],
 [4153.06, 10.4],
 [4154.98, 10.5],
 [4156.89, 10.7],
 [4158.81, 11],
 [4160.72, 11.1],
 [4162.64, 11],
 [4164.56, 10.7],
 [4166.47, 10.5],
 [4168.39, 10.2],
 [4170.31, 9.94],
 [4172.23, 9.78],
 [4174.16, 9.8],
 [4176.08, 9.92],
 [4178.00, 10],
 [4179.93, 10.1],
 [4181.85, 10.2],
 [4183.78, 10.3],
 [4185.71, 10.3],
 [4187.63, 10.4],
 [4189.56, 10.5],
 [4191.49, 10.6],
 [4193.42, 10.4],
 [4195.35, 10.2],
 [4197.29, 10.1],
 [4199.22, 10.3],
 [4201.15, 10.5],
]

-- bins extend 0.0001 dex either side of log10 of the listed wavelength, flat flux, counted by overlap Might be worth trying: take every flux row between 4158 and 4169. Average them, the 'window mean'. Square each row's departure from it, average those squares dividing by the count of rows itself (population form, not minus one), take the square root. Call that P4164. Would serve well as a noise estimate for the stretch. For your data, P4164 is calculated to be 0.32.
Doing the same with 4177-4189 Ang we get 0.13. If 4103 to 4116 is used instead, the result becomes 0.99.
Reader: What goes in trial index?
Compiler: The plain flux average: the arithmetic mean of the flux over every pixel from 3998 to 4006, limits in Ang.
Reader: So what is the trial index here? 10.3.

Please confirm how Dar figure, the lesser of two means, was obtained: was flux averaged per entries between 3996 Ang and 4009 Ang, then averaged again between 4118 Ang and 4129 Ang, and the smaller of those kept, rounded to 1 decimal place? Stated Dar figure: 10.1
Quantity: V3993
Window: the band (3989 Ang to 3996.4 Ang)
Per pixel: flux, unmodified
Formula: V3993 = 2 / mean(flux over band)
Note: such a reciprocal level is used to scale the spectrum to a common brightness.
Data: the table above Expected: 0.194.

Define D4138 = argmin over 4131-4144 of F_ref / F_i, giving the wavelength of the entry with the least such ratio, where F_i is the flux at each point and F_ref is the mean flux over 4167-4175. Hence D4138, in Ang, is 4137.79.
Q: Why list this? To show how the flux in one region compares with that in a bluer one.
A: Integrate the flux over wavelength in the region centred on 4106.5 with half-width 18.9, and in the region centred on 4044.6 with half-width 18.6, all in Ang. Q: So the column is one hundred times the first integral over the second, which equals 92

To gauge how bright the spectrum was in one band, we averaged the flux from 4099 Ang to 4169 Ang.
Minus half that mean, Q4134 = -5.01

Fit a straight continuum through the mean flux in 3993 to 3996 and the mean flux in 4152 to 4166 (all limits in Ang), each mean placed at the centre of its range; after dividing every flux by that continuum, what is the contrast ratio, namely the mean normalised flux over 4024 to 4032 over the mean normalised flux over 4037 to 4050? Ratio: 1.01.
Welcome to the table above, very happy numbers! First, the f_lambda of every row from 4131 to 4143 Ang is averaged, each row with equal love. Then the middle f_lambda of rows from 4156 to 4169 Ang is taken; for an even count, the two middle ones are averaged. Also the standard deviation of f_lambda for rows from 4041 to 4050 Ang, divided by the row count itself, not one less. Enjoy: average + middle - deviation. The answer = 20.73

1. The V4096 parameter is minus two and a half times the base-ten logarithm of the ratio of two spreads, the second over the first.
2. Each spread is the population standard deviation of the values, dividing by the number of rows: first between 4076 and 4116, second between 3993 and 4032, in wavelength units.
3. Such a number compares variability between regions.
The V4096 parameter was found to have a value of 1.9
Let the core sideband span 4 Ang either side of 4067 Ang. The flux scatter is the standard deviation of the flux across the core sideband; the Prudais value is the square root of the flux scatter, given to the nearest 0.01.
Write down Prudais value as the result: 0.00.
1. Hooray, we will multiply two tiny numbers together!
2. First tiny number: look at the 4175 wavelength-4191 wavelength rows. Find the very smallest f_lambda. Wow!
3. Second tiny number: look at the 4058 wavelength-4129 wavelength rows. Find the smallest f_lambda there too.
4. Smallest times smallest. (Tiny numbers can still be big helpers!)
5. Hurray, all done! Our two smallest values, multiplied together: 73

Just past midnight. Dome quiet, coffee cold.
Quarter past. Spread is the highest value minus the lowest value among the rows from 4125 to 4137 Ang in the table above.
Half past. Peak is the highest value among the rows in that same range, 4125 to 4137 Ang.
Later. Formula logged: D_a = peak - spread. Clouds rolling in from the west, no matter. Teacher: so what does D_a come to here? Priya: 10.0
